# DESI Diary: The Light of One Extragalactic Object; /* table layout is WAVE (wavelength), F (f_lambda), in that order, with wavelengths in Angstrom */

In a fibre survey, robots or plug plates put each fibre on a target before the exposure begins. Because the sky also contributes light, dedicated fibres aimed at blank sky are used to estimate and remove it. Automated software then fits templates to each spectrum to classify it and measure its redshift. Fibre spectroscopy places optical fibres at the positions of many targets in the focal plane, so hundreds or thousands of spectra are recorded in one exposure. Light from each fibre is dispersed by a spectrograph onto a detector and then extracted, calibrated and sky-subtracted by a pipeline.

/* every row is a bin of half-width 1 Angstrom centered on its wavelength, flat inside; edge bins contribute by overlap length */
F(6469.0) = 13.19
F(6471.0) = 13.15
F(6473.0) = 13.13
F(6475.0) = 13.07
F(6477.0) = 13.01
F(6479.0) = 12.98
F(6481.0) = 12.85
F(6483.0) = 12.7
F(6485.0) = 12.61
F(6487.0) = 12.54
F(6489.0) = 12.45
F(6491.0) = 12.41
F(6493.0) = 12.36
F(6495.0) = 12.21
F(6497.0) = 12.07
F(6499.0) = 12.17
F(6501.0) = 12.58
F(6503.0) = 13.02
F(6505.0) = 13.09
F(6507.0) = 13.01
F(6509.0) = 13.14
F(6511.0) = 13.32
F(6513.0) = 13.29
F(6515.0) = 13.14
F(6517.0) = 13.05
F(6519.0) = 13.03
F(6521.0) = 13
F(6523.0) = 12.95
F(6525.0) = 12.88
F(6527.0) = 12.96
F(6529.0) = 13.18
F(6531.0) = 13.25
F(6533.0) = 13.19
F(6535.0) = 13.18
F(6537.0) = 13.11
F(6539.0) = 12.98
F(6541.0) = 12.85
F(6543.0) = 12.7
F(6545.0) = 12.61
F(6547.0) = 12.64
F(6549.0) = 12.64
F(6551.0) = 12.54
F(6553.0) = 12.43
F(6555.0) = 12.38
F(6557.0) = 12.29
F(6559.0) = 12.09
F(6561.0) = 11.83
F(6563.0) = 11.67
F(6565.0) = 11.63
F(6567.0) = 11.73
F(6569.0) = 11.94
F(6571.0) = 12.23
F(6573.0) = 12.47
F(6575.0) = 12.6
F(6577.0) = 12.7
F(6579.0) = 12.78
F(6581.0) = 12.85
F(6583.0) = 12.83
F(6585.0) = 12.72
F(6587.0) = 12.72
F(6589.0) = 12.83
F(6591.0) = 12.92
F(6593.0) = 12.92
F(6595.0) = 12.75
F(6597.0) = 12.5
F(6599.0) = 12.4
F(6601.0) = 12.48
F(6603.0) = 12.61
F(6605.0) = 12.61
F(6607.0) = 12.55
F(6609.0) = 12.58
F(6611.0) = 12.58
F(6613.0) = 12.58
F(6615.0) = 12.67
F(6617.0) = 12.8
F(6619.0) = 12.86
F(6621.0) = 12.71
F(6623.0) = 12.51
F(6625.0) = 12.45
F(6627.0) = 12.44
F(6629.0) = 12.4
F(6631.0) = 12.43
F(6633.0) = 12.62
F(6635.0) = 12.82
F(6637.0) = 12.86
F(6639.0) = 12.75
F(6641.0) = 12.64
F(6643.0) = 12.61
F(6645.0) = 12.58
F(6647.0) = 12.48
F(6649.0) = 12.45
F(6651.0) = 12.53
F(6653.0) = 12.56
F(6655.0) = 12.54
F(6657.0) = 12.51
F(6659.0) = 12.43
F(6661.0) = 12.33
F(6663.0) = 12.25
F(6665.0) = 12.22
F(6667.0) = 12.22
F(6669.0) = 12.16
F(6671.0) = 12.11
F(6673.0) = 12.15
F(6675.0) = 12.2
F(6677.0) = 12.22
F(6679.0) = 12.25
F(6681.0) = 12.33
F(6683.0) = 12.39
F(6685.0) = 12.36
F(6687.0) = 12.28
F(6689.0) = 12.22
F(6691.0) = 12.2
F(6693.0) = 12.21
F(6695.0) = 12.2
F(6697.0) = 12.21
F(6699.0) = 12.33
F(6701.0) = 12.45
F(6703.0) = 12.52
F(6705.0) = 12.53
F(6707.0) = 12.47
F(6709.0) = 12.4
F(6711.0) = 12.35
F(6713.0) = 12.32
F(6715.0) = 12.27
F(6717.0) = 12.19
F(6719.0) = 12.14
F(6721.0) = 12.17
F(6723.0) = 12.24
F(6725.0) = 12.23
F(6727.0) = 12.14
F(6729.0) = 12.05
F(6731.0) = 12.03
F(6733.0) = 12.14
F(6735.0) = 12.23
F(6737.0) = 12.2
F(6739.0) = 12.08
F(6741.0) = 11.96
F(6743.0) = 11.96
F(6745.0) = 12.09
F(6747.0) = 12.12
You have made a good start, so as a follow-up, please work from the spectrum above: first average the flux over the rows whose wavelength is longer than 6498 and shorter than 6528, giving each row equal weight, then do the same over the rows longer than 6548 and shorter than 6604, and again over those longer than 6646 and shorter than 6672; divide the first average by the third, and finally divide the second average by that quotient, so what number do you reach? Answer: 11.9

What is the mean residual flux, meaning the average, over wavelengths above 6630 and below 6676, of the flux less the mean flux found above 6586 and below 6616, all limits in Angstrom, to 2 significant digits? -0.19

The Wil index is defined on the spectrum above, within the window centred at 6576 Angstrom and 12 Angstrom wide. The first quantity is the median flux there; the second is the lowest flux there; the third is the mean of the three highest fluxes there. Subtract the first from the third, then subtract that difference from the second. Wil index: 12.1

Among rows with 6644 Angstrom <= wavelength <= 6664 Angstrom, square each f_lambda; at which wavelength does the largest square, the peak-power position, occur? 6645.0 Angstrom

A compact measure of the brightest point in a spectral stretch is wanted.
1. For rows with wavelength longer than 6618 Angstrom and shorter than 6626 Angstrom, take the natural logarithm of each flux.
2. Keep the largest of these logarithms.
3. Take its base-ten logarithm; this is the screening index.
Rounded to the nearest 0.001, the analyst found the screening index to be 0.407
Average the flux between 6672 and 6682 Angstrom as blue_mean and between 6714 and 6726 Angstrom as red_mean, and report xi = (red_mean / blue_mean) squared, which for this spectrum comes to 1.00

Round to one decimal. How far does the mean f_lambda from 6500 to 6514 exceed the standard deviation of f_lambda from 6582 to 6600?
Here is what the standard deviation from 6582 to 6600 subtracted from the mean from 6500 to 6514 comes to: 12.9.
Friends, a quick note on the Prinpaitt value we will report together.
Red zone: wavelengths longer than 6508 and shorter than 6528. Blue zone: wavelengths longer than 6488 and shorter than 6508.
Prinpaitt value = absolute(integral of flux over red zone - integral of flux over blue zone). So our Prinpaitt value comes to 11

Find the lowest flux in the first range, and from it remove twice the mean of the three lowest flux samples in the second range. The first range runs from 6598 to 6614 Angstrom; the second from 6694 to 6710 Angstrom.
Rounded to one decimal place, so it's -12.1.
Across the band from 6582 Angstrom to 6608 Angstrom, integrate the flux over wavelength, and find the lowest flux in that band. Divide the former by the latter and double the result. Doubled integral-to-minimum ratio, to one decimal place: 53.2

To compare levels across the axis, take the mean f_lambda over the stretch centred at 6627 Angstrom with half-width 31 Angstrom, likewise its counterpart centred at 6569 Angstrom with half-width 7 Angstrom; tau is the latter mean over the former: 0.96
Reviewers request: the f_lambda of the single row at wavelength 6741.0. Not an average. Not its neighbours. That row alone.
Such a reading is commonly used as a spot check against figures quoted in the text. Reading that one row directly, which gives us 11.96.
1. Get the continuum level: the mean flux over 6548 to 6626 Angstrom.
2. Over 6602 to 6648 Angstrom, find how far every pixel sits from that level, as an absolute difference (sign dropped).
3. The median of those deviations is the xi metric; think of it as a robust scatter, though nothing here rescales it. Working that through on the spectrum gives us 0.11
